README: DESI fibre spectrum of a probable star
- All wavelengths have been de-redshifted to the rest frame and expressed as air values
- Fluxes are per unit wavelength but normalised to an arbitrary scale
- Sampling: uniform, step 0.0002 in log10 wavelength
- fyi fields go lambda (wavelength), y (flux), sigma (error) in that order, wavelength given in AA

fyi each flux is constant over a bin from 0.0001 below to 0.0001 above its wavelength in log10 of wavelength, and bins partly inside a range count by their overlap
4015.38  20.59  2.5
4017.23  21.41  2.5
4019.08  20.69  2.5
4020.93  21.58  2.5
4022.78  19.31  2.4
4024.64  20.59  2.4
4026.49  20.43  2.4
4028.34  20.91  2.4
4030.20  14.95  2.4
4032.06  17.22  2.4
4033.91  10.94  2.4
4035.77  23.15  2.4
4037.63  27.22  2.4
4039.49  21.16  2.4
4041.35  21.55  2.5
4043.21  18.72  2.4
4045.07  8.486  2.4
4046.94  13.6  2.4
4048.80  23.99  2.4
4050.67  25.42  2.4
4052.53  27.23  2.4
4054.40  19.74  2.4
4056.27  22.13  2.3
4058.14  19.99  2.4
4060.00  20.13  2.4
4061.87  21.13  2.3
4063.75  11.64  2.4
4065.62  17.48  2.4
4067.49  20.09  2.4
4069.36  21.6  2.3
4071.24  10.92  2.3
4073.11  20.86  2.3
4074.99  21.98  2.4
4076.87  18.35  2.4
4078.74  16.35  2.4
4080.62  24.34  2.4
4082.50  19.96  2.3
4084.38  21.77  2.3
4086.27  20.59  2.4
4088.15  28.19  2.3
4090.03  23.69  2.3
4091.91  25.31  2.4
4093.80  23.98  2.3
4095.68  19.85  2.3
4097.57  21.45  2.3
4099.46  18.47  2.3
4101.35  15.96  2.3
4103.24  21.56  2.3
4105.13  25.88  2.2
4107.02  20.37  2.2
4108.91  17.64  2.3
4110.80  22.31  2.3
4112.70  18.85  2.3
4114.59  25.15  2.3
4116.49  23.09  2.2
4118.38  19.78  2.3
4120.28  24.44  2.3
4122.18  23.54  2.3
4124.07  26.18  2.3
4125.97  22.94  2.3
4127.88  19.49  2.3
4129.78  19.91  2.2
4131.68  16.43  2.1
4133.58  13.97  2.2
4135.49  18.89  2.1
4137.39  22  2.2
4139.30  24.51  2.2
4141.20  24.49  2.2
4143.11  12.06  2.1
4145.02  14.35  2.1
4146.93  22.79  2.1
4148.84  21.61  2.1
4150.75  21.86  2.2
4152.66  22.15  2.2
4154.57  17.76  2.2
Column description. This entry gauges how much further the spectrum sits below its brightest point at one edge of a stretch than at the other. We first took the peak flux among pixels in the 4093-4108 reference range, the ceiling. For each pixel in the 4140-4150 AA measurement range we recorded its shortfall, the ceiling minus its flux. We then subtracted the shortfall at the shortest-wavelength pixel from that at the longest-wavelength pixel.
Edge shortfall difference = 2.9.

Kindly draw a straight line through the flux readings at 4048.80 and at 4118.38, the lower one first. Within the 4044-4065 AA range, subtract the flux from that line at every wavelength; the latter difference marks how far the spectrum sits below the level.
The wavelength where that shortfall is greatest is 4045.07 AA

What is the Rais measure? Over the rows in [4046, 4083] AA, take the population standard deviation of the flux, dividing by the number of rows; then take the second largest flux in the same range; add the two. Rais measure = 30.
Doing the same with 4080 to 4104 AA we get 28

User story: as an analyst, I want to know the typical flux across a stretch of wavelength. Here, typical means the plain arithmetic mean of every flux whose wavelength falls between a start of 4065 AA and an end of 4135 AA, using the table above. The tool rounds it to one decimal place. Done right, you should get 20.9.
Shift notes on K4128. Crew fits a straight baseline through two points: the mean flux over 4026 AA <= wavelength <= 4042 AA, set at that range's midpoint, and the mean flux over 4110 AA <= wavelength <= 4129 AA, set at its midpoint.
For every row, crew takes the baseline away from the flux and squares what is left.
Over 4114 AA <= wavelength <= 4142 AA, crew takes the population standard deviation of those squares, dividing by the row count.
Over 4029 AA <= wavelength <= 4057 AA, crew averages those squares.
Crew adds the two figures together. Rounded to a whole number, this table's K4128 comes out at 51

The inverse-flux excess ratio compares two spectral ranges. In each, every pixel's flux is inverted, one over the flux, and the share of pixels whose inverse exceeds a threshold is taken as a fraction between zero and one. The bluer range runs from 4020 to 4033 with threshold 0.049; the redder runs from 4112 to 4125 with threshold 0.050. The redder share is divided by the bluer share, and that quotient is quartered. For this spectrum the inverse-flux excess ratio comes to 0.17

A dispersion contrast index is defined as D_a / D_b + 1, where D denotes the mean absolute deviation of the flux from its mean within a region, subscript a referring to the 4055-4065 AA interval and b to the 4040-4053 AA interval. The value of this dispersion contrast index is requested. 1.55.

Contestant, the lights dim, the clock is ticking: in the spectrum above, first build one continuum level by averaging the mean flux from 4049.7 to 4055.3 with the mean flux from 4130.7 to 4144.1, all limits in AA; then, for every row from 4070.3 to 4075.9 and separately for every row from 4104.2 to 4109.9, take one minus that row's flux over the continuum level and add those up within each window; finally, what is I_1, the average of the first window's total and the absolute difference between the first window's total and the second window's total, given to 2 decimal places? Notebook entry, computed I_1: 0.49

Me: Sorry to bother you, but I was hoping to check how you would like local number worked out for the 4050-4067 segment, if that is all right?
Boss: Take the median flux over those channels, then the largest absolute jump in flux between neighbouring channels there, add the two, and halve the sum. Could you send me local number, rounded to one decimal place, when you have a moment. 14.8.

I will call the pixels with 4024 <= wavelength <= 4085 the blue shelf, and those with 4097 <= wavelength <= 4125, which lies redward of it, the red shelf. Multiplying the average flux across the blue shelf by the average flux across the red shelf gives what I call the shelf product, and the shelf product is 422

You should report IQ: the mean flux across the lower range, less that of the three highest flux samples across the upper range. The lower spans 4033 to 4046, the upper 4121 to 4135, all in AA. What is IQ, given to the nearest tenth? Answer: -5.5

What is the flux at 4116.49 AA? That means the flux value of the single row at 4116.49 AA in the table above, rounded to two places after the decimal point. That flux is 23.09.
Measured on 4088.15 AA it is 28.19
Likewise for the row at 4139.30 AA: 24.51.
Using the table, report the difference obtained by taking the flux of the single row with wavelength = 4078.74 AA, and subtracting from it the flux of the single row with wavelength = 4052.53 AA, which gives -11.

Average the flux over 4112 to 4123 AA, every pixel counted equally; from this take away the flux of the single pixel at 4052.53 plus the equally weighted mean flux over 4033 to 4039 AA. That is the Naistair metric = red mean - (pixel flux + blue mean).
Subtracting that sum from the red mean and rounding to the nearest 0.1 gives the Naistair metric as -25.2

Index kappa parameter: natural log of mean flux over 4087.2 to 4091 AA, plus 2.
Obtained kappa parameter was 5.26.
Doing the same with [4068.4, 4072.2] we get 4.79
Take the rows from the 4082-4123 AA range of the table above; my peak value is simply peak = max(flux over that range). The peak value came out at 28.19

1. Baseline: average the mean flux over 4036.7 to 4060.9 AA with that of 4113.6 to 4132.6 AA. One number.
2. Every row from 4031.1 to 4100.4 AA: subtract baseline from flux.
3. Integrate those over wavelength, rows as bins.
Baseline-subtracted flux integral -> -81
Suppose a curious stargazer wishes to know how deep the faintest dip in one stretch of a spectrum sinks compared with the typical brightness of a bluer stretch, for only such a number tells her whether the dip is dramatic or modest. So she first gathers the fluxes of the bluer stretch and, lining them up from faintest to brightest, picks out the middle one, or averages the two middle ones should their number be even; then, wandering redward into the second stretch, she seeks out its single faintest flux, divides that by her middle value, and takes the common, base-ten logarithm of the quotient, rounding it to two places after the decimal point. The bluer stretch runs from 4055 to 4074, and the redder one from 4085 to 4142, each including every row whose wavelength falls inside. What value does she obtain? -0.16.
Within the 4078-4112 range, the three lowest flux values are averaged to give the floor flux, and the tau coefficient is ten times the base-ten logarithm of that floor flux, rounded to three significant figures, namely 12.2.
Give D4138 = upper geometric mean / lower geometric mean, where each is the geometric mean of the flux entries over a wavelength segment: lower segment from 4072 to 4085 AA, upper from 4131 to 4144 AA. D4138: 0.90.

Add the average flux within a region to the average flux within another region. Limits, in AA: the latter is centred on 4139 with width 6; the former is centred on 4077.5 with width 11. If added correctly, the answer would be 44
